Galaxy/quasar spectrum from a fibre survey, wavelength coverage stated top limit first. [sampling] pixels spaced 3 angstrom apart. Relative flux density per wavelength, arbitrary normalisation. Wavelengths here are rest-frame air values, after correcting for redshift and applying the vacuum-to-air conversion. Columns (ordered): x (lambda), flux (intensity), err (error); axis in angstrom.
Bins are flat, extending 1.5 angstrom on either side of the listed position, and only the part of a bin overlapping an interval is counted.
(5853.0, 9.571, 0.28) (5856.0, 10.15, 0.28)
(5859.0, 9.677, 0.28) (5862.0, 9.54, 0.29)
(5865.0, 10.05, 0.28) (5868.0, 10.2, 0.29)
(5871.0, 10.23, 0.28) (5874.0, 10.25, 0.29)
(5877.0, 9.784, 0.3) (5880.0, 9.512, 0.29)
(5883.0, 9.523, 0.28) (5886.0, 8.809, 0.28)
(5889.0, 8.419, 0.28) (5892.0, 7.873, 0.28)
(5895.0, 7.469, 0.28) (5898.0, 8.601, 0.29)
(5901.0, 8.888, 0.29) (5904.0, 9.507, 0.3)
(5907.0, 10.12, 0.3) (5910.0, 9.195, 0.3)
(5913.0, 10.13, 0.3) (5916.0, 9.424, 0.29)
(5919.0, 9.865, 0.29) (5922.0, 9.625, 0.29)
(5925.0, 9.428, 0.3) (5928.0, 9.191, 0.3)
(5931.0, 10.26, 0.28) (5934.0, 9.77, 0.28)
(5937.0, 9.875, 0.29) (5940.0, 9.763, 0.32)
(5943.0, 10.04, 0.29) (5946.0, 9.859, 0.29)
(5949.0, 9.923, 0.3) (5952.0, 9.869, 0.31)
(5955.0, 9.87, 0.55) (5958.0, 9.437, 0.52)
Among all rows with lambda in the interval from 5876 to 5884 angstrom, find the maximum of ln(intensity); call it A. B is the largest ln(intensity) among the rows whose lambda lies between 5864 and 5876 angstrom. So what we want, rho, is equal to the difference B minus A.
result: 0.0465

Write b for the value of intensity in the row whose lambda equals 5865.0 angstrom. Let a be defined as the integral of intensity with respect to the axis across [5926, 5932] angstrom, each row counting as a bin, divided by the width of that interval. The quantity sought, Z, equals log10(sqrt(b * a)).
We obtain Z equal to 0.993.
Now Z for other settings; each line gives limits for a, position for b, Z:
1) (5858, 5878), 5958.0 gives 0.987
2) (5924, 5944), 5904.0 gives 0.984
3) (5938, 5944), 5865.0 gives 0.999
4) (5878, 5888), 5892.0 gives 0.931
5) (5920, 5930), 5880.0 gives 0.978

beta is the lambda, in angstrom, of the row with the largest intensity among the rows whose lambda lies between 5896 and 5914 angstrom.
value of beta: 5913.0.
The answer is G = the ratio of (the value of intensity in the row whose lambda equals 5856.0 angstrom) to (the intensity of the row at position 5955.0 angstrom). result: 1.03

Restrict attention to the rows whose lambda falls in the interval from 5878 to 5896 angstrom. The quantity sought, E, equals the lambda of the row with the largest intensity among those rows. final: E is 5883.0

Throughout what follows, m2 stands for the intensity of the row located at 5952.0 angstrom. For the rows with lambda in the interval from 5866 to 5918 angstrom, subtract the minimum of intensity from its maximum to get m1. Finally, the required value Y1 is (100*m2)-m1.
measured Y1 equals 984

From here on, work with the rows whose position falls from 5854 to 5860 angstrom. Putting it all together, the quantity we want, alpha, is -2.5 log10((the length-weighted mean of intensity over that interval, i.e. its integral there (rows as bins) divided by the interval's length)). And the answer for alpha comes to -2.49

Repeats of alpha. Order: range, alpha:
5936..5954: -2.49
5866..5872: -2.52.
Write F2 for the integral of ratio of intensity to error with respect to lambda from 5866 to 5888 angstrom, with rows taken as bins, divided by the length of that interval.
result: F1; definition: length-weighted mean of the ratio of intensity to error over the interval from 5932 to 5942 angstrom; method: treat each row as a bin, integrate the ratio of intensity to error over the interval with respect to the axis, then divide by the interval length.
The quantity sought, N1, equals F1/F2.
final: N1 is 0.984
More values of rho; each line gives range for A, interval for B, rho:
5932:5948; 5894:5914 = 0.0089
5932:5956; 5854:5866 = 0.0109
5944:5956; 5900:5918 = 0.0206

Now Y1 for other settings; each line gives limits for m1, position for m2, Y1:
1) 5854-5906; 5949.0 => 990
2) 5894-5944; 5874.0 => 1022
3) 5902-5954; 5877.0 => 977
